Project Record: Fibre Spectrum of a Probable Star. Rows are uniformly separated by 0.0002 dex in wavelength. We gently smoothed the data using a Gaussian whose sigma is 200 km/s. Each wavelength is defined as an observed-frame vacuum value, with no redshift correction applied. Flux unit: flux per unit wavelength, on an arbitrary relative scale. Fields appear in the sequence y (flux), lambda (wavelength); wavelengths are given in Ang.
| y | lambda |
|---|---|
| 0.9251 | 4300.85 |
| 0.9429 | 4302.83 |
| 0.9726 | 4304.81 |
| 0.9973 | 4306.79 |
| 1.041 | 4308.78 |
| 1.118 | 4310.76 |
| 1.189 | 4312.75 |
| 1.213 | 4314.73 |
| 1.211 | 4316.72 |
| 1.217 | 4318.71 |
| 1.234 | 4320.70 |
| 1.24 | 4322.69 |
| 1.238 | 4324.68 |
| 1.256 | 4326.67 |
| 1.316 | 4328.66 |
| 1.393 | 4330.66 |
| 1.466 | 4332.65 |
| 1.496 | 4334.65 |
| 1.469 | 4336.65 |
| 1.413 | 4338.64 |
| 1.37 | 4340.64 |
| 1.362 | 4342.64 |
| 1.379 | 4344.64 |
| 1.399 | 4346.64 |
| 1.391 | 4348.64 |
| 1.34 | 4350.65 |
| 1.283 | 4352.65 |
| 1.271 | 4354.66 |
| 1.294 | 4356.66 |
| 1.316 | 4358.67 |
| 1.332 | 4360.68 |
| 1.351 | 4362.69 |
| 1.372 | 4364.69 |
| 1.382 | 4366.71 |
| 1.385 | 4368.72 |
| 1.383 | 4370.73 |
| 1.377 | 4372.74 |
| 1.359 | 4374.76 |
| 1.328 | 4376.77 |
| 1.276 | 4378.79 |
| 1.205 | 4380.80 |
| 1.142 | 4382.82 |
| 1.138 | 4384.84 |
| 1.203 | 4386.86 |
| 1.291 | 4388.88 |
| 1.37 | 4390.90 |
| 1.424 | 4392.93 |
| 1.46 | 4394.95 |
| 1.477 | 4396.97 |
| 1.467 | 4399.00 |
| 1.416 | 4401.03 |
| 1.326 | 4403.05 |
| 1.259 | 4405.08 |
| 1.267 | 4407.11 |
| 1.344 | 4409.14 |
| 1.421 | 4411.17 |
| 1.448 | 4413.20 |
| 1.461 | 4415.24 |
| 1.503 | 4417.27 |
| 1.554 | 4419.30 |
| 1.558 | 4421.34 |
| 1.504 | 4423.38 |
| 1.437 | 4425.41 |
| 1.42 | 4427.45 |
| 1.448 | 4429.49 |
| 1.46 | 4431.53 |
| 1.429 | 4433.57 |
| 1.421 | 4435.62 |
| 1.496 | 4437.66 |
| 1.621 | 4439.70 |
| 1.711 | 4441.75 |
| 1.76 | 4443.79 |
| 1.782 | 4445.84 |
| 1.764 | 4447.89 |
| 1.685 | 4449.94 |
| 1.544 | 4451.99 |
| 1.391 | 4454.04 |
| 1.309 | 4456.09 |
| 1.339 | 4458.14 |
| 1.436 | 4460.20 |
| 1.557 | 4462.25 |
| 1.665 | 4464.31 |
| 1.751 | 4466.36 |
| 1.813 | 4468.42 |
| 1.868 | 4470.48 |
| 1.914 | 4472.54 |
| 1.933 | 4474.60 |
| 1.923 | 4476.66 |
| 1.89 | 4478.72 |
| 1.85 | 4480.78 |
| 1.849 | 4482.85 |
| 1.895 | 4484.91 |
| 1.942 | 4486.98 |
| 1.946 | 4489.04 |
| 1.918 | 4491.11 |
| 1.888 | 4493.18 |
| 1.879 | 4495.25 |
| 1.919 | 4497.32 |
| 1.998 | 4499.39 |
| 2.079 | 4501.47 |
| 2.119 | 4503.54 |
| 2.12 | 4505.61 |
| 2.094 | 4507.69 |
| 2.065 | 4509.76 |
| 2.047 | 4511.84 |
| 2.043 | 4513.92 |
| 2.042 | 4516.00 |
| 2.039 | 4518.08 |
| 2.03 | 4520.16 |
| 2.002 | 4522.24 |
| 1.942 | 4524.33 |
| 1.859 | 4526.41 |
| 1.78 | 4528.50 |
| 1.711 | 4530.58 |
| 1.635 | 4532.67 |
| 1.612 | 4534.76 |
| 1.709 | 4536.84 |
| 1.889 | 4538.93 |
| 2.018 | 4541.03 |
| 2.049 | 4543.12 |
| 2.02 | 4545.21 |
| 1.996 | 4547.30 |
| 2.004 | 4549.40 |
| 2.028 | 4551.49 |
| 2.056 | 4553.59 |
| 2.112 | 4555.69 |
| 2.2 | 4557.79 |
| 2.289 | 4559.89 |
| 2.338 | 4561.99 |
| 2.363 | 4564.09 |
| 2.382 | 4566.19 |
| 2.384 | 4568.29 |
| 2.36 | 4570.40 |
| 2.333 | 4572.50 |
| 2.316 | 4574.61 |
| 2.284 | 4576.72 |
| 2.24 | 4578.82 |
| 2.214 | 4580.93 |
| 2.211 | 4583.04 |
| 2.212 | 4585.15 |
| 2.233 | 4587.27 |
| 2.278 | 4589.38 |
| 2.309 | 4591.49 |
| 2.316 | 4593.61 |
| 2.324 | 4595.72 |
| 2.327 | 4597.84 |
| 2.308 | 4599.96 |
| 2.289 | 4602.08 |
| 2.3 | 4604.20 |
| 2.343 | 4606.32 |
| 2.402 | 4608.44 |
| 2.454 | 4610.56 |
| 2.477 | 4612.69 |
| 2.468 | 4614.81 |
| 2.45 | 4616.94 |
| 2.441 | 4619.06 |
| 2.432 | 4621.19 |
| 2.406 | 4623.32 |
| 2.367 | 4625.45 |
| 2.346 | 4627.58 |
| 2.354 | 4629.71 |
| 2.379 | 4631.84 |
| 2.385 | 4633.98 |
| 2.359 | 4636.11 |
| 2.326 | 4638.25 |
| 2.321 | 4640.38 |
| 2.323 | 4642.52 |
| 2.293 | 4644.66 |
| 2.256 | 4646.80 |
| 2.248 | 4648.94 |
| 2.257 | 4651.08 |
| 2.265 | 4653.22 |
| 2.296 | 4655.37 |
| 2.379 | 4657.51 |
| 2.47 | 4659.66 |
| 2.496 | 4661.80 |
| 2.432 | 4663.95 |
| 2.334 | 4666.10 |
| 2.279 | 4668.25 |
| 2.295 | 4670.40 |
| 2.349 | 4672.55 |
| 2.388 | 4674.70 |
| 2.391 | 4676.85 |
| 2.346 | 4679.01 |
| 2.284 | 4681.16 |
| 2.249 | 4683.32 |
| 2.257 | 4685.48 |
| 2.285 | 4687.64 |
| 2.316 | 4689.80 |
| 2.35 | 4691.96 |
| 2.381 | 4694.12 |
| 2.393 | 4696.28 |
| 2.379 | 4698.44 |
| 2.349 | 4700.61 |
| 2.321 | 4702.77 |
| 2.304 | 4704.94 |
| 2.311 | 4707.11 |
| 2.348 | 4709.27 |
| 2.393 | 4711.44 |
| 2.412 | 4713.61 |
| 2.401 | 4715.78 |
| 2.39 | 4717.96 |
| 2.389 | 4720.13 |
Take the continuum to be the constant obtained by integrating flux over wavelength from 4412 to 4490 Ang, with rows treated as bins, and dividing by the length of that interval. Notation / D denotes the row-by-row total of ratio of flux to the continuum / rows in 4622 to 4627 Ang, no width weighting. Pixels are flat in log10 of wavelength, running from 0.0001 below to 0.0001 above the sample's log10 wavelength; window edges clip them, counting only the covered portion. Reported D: 2.91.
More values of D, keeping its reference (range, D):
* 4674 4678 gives 2.92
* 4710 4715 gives 2.93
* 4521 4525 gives 2.41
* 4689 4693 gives 2.85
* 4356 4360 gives 1.59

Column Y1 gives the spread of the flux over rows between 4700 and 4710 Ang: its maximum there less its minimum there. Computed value 0.045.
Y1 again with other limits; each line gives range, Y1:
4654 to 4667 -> 0.200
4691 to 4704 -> 0.072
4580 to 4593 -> 0.098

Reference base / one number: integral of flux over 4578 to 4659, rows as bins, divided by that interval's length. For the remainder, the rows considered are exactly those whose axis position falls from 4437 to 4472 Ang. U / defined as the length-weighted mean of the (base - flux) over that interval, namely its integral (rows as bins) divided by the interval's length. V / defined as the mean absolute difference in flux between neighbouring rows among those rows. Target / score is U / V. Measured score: 9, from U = 0.7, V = 0.082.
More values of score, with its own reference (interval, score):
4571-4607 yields 2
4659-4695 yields 0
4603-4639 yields -2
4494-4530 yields 9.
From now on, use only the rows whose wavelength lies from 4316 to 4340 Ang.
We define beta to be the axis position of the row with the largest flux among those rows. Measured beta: 4334.65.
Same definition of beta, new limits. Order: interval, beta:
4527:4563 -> 4561.99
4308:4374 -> 4334.65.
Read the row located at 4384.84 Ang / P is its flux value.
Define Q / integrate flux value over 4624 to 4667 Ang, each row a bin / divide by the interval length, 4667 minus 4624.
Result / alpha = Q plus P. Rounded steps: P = 1.138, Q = 2.3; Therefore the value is 3.48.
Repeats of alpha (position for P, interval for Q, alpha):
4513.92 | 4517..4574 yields 4.09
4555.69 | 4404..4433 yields 3.55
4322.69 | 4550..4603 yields 3.51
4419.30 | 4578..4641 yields 3.90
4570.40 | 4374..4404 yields 3.69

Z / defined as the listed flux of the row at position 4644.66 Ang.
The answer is 2.293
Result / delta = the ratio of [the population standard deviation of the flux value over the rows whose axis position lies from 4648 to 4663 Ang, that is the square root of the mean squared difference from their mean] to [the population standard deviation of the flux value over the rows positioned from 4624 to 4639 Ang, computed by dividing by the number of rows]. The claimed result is 5.2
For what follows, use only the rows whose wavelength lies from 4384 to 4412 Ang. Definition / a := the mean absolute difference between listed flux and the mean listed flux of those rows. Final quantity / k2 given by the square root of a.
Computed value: 0.29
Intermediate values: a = 0.09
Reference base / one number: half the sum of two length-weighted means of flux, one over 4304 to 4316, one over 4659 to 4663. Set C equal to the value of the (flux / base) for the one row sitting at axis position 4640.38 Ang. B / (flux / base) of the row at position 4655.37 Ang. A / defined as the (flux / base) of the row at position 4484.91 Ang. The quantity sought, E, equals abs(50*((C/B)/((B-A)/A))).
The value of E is 239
